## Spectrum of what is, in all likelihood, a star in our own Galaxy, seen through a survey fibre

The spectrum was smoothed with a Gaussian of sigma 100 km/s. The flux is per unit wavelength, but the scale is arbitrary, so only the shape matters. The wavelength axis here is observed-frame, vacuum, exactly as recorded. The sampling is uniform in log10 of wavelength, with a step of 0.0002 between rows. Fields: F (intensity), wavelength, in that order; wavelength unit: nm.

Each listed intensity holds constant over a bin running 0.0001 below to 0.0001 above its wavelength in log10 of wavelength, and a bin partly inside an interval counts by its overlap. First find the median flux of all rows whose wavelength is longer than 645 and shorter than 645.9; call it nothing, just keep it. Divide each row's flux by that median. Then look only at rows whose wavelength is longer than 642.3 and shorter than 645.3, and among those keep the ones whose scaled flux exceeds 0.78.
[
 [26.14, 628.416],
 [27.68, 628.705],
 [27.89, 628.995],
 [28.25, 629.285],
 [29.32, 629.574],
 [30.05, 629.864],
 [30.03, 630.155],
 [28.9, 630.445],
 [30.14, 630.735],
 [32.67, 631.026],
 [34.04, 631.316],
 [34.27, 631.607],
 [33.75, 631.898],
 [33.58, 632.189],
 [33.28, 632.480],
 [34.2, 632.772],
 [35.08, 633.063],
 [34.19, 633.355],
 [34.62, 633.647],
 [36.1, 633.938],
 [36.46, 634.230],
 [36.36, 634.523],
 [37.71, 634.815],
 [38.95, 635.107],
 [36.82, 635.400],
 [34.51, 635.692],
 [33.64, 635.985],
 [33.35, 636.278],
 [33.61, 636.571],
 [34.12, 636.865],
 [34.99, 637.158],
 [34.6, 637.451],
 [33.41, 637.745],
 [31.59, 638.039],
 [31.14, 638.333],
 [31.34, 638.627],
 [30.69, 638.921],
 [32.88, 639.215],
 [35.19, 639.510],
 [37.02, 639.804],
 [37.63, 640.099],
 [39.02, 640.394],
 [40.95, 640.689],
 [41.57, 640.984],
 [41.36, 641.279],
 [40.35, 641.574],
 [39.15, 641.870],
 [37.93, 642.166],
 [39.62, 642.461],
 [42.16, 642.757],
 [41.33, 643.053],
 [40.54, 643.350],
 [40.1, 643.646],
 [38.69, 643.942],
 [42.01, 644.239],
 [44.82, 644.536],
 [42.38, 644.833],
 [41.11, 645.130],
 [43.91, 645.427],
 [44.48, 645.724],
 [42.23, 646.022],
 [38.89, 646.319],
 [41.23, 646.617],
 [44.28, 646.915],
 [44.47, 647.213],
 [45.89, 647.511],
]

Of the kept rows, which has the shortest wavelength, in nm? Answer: 642.461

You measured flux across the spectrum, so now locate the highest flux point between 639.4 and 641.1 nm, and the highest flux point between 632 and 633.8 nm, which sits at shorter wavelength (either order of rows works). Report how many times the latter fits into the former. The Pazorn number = 1.19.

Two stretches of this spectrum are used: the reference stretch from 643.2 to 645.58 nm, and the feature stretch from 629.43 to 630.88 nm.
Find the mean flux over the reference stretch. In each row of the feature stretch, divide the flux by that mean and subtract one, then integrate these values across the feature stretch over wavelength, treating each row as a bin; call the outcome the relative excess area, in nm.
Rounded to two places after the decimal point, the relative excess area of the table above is -0.42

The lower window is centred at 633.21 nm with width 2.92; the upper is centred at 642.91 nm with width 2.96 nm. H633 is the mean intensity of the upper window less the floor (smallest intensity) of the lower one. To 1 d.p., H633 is 6.9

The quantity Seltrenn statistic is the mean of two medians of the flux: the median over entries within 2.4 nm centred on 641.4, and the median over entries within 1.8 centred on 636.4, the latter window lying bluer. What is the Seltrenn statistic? 36.9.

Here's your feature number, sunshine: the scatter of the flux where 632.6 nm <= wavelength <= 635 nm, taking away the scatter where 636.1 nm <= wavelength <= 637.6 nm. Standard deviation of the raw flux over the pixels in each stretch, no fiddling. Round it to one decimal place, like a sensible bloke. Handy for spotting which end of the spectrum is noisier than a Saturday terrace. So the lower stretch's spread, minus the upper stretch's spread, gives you 0.6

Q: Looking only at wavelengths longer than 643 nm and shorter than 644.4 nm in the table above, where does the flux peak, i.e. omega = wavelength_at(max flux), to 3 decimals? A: 644.239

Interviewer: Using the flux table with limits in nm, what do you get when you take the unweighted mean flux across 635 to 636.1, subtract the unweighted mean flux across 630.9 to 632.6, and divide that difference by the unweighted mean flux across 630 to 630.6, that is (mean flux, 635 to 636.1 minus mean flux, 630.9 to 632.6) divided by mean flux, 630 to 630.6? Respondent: 0.08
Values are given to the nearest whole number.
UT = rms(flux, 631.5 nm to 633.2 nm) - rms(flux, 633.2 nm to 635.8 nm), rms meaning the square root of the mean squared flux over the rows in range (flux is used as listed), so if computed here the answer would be -2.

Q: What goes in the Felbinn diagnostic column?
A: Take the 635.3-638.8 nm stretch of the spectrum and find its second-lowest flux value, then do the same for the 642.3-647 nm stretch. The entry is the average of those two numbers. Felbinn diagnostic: 35.1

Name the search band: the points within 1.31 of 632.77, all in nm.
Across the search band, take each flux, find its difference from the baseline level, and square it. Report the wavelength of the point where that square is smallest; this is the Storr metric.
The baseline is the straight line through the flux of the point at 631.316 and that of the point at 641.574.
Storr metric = 633.063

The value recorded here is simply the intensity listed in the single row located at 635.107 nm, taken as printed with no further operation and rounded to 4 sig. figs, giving 38.95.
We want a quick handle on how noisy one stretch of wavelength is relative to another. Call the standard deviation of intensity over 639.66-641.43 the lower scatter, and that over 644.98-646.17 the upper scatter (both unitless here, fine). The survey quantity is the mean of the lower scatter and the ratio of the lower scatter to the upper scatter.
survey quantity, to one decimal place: 1.6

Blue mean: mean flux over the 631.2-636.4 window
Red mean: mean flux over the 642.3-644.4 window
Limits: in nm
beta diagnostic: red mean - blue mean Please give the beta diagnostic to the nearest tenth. 5.6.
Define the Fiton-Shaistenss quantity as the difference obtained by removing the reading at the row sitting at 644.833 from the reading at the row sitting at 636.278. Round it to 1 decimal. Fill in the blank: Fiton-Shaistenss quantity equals -9.0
